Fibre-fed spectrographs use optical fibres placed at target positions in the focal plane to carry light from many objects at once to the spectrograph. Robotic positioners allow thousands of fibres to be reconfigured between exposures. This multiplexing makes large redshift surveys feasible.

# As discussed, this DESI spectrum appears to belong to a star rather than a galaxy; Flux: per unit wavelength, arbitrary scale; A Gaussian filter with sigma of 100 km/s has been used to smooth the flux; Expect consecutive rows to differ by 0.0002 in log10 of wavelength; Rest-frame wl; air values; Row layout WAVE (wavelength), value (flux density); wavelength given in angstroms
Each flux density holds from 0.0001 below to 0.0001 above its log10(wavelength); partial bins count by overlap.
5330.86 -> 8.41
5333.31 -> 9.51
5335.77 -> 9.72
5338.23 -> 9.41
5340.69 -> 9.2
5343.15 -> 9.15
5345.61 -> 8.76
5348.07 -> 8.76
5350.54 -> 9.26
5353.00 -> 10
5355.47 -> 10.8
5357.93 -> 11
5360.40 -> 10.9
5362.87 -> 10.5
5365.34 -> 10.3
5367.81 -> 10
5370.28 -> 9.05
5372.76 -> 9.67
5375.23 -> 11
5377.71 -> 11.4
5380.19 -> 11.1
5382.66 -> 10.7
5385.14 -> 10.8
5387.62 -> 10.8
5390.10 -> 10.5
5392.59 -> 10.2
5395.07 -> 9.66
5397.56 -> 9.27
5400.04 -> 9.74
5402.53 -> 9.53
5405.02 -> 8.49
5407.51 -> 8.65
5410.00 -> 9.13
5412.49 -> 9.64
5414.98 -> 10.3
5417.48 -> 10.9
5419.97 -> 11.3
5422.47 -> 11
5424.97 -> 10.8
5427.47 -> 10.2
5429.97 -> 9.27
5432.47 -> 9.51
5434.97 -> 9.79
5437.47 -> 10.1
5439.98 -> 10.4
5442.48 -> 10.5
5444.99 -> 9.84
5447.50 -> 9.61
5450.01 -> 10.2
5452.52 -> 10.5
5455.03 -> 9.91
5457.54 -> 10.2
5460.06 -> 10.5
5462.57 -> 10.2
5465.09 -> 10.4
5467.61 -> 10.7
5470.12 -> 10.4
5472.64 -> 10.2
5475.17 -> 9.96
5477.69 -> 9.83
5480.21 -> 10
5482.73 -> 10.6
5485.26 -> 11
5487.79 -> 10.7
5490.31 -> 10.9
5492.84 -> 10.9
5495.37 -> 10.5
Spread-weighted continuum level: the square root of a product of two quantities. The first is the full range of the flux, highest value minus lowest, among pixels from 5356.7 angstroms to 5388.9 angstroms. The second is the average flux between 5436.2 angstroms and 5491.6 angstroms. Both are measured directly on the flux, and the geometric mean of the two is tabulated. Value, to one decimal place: 4.9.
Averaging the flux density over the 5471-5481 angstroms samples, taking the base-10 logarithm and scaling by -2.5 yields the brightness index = -2.50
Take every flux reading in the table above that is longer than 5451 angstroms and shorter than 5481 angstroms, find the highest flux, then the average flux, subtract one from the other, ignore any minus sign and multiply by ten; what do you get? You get 5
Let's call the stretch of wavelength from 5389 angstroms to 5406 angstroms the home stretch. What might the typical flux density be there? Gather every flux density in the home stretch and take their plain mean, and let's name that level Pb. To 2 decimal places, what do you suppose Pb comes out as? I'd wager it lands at 9.63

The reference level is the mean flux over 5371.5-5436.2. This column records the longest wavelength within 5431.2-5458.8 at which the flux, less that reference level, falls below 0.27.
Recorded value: 5457.54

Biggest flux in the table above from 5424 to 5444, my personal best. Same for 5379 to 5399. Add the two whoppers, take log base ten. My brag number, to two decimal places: 1.34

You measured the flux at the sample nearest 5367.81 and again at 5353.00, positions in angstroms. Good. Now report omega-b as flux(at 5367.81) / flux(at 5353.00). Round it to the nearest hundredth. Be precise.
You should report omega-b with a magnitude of 1.00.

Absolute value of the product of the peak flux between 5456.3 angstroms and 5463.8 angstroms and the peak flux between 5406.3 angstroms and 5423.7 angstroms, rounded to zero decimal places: 119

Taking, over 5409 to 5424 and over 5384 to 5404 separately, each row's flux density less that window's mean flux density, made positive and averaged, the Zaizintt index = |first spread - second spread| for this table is 0.18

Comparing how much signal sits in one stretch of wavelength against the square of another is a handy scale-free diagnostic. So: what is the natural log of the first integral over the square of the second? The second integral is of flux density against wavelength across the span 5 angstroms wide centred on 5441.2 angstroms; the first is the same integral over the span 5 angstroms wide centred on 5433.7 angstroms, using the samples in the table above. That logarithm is -4.04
